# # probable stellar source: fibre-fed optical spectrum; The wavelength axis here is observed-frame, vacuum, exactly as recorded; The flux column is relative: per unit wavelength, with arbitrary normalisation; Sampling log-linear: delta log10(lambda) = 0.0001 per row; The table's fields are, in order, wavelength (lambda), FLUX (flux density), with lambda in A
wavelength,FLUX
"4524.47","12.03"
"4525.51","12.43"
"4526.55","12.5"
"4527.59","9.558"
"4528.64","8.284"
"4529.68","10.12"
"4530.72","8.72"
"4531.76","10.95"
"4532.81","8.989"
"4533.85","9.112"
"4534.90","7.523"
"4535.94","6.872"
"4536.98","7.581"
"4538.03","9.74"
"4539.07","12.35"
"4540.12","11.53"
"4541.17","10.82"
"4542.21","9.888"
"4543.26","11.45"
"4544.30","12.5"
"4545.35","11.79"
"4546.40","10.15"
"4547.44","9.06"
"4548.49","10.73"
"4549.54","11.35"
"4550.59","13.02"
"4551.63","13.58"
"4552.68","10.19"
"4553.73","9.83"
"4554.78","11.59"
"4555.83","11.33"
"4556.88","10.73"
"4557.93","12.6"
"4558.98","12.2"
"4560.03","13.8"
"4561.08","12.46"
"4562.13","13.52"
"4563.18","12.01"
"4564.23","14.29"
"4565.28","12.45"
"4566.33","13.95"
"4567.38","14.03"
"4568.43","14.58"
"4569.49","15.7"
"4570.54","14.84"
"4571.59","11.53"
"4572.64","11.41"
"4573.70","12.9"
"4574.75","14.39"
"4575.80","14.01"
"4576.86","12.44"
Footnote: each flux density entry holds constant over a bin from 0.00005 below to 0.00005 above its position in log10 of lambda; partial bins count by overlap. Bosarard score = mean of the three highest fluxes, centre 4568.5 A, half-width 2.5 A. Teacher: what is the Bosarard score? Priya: 15.0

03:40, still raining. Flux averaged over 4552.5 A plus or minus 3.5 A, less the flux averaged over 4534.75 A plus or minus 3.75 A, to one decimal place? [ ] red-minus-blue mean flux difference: 2.9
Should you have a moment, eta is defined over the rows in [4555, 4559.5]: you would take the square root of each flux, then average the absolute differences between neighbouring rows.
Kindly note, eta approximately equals 0.14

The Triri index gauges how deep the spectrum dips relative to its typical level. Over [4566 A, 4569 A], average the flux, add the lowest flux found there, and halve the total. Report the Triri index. 14.1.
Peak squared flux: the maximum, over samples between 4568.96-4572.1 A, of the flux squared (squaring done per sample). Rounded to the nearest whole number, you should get 246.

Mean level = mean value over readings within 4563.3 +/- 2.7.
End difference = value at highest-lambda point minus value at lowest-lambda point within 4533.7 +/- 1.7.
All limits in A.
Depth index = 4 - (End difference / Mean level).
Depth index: 4.11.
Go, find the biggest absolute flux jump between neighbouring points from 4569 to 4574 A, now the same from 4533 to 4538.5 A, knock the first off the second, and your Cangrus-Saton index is -1.2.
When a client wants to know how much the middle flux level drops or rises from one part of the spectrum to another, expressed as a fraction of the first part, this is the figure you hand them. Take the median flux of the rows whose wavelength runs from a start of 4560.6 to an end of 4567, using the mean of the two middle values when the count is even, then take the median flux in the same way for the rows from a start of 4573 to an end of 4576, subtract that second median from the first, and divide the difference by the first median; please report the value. -0.1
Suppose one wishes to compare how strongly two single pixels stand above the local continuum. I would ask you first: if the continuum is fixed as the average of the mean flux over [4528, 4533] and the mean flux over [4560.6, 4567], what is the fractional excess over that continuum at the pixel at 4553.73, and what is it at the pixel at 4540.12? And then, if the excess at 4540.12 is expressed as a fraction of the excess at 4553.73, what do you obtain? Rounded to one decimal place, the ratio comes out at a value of -0.2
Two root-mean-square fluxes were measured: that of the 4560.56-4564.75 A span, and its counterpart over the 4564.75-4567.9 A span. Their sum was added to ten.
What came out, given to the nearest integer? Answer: 37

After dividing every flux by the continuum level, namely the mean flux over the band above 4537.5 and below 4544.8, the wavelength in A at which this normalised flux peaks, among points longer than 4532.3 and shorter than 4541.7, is 4539.07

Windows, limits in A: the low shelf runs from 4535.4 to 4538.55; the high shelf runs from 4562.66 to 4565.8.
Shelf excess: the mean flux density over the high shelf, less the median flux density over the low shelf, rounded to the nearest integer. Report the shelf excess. 5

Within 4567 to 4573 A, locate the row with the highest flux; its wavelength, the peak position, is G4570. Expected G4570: 4569.49 A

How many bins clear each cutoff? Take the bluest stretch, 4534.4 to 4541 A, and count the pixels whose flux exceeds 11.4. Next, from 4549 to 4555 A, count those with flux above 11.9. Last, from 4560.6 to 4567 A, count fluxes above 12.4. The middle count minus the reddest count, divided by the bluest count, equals -1.5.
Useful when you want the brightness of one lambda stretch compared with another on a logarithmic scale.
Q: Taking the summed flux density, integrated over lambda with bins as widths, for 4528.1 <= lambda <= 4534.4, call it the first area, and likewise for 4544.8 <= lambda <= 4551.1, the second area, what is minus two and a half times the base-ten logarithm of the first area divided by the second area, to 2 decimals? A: 0.18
